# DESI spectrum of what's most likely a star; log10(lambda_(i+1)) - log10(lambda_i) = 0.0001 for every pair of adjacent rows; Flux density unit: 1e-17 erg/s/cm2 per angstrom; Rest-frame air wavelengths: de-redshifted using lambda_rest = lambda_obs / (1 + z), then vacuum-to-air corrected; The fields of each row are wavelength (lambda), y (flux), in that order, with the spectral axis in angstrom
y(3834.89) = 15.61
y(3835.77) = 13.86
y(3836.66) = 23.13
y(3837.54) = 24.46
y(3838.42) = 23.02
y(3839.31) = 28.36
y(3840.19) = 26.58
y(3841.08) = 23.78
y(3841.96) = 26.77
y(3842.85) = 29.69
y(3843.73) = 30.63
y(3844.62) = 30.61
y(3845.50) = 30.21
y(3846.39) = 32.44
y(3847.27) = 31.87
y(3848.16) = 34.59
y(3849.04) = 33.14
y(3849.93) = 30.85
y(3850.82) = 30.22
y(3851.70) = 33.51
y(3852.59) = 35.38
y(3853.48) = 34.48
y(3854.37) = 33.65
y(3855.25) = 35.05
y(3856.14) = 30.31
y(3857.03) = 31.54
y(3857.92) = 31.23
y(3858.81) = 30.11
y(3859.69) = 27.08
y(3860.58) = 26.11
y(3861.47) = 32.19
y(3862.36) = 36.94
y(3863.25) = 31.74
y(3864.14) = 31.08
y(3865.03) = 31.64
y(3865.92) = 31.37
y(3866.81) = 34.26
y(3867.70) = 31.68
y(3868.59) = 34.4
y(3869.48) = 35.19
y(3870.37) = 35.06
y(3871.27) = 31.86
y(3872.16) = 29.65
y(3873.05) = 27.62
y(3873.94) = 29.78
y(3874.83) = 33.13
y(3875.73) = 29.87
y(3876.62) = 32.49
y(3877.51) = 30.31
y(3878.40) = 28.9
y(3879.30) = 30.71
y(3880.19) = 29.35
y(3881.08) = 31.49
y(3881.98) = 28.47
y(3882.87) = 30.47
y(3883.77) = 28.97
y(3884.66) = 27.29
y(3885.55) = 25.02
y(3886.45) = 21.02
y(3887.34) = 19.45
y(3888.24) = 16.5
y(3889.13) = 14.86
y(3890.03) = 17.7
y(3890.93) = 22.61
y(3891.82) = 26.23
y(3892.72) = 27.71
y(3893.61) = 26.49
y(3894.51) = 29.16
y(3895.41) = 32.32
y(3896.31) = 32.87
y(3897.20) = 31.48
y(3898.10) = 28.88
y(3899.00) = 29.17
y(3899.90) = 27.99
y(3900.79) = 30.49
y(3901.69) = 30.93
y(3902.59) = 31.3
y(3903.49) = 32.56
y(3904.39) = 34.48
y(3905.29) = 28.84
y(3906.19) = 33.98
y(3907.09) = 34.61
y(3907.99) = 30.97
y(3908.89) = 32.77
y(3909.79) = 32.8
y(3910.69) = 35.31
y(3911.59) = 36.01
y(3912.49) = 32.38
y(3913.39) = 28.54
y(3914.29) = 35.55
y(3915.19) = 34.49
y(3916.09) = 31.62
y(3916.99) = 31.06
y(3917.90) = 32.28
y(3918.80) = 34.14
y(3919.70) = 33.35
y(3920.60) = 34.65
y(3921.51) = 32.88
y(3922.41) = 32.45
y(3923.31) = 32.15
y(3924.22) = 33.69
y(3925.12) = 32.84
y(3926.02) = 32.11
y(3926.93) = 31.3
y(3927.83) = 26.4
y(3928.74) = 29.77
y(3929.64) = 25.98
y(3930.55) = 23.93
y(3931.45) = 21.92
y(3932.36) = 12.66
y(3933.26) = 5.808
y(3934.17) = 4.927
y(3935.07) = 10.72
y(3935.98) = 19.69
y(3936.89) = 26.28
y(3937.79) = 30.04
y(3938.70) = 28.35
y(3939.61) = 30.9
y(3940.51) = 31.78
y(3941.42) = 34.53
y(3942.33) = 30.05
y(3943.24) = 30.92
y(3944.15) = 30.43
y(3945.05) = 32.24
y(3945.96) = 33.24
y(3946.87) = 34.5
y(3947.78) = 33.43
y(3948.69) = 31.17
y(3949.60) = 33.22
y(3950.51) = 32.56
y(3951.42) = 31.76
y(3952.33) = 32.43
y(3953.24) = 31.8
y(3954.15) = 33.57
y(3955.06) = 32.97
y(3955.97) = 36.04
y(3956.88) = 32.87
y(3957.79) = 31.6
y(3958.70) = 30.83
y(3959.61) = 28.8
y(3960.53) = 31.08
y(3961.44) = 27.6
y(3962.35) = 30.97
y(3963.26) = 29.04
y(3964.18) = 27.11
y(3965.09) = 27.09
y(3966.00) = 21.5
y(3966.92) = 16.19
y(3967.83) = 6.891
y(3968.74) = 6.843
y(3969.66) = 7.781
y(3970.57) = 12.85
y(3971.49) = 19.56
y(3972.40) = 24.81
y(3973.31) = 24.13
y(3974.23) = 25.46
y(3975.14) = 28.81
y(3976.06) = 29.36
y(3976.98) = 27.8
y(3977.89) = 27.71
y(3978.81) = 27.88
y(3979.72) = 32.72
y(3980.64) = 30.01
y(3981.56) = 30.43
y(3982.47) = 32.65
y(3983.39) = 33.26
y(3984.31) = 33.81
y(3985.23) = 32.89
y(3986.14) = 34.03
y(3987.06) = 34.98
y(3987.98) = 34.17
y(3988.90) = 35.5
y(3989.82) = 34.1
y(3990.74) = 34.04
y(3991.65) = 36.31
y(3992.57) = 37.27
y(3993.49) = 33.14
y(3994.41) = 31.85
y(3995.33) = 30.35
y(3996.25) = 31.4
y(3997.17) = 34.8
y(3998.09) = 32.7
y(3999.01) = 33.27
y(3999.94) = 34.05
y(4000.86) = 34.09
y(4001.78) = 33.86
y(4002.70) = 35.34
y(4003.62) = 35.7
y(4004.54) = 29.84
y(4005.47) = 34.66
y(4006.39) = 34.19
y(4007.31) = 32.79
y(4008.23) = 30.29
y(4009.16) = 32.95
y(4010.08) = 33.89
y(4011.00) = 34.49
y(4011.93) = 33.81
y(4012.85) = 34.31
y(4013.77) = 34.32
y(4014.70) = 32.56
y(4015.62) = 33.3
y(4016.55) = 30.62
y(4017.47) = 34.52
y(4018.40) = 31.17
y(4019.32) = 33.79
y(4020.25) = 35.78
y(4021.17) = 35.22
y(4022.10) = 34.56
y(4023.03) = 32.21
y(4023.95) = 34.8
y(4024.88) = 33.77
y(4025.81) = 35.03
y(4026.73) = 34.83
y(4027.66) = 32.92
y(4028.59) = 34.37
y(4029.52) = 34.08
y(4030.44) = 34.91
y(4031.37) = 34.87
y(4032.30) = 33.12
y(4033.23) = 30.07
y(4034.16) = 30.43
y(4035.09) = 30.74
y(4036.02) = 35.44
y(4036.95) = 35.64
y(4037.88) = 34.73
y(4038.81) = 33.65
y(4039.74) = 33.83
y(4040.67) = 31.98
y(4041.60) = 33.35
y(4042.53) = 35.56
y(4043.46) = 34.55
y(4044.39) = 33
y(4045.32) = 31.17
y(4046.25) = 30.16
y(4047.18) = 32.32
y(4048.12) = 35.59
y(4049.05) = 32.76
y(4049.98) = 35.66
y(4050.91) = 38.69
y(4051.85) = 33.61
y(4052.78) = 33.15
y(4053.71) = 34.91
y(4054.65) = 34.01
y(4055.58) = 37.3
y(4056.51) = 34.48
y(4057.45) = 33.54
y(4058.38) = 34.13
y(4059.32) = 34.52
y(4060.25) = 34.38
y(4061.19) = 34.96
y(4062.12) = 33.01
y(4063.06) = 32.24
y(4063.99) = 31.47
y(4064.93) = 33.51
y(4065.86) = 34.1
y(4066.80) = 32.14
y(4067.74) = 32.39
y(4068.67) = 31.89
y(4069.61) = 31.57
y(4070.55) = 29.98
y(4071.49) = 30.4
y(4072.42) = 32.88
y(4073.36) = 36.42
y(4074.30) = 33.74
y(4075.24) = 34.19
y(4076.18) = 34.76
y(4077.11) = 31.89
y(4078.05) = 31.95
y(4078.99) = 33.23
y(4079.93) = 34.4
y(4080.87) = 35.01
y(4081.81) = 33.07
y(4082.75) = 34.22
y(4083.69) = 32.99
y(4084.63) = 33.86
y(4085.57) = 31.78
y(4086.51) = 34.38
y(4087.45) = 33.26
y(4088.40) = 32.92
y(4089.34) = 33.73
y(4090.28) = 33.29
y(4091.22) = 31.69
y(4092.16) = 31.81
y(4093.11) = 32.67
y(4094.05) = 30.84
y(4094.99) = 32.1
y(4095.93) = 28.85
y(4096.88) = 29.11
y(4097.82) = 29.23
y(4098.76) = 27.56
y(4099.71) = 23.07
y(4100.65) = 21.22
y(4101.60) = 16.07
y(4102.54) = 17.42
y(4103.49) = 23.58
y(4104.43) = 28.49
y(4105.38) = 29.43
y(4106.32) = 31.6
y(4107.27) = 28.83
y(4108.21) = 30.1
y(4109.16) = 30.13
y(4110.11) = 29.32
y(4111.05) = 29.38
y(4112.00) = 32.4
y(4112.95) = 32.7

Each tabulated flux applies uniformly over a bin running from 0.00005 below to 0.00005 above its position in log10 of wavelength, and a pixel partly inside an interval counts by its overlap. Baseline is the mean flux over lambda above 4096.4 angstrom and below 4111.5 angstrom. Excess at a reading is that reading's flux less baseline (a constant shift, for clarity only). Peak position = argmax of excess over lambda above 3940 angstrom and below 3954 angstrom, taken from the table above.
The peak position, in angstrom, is 3941.42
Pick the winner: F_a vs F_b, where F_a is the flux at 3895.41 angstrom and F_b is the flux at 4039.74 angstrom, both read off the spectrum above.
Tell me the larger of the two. 33.8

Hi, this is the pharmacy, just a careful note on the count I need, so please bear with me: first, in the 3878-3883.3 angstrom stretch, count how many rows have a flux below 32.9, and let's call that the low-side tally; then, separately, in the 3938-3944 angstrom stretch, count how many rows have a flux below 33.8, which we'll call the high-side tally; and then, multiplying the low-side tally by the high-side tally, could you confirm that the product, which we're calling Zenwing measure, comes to 30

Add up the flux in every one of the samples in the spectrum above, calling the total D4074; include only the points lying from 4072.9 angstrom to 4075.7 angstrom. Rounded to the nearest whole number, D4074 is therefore 104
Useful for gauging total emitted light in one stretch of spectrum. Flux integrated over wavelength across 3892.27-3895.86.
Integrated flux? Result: 104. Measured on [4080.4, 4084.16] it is 127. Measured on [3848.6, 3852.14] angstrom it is 113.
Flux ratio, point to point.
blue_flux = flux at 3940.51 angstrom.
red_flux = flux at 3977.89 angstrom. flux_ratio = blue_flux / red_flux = 1.15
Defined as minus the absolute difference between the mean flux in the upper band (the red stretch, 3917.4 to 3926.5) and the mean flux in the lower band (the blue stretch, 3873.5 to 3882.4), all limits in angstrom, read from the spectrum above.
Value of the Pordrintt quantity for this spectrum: -2.6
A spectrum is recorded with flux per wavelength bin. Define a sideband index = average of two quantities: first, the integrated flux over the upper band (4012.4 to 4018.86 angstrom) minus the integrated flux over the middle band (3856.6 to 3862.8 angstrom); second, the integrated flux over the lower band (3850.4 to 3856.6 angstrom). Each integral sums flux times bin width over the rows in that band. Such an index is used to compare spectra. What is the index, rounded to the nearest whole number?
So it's 114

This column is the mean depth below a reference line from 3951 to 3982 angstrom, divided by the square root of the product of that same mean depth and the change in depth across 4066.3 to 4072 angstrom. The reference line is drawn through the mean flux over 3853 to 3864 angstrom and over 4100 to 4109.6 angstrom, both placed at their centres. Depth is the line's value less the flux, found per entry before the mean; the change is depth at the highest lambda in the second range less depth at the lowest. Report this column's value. 1.3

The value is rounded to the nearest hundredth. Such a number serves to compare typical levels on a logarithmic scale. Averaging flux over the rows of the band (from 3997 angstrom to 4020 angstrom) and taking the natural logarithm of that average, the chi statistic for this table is 3.51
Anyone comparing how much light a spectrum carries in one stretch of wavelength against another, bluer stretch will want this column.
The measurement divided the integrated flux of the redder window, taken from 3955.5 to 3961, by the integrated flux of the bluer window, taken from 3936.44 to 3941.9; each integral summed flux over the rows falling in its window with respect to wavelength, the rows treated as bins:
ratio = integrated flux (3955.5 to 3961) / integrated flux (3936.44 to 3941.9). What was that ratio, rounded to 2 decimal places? 1.06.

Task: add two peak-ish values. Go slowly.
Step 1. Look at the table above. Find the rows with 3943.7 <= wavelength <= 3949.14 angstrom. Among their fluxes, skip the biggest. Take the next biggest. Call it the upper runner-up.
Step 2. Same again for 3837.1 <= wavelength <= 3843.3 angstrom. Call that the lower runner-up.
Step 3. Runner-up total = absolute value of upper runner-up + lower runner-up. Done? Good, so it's 61.8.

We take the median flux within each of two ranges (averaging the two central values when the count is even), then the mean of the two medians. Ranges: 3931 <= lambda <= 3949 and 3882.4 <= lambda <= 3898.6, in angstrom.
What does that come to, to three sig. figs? 28.6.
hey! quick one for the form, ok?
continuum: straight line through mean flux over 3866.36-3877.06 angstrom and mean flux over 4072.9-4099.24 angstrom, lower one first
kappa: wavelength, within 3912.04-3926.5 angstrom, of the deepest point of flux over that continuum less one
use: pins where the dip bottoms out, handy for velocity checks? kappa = 3913.39 angstrom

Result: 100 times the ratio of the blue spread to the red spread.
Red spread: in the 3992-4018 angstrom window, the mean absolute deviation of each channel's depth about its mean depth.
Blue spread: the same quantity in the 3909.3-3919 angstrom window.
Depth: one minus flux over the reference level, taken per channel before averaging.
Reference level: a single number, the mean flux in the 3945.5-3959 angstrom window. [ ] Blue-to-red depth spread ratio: 135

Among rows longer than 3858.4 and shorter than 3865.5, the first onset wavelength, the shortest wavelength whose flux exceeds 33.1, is 3862.36 angstrom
